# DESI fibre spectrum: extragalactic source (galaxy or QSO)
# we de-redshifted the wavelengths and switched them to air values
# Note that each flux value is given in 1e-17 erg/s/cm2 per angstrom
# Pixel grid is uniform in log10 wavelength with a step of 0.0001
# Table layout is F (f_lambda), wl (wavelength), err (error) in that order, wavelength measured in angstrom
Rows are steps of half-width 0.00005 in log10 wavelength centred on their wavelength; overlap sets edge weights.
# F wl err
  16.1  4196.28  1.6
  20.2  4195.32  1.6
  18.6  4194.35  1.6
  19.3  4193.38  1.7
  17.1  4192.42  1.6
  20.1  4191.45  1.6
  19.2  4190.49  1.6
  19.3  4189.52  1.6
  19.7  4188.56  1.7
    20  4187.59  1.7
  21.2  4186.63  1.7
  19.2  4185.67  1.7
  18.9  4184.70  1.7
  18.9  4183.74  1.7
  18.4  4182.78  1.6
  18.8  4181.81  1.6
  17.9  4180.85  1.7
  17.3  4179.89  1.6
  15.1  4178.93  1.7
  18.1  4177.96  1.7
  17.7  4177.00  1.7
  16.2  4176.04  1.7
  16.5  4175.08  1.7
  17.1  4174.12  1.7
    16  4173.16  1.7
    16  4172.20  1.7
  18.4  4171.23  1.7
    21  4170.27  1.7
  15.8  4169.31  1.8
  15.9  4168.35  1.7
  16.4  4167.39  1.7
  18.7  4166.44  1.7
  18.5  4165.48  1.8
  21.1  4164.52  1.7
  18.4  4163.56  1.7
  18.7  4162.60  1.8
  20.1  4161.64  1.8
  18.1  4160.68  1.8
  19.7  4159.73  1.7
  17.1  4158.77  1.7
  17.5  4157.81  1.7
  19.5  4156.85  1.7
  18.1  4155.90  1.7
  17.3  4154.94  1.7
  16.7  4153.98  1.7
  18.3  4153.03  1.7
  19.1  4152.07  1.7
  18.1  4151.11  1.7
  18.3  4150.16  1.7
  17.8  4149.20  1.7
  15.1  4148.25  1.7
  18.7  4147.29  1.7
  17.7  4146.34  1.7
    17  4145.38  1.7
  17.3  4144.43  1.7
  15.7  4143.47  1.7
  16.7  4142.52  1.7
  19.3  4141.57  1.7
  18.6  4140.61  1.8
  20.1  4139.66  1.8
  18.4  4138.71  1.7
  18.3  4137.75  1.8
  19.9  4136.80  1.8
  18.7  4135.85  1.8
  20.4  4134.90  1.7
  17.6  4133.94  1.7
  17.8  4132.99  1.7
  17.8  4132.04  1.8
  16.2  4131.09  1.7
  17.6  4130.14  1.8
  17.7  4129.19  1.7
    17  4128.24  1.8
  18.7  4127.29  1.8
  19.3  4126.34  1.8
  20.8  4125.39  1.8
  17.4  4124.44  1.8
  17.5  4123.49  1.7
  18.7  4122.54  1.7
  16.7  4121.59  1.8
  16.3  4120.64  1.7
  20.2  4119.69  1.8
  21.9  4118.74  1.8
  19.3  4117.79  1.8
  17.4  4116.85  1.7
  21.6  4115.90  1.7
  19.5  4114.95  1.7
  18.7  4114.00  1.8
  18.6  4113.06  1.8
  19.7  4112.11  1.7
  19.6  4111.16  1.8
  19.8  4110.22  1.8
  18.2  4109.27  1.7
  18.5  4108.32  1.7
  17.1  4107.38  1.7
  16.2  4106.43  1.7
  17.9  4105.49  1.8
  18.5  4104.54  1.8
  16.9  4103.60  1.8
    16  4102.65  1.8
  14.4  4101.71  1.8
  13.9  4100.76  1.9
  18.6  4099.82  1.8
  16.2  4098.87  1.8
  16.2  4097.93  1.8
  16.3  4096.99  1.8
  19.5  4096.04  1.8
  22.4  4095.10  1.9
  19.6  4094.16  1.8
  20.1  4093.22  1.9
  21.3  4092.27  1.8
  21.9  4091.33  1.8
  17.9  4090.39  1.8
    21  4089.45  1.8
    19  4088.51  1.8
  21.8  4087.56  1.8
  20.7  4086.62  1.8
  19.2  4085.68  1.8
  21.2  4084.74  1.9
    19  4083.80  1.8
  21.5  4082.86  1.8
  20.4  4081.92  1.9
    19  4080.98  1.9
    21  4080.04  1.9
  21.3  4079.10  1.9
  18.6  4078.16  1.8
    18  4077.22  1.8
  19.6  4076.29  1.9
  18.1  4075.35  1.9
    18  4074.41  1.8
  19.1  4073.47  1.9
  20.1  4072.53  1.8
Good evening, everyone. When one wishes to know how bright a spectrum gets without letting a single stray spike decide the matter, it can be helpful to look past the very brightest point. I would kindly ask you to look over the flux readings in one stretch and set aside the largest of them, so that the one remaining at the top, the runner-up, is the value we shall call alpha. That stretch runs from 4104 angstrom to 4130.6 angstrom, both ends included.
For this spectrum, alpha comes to 21.6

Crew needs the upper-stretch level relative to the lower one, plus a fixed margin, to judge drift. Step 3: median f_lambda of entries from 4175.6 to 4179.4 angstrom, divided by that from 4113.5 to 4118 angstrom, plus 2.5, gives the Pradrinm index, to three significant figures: 3.38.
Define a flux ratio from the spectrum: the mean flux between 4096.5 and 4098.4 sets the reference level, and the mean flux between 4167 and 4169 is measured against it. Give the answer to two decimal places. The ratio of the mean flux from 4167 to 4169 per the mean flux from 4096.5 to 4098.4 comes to 0.99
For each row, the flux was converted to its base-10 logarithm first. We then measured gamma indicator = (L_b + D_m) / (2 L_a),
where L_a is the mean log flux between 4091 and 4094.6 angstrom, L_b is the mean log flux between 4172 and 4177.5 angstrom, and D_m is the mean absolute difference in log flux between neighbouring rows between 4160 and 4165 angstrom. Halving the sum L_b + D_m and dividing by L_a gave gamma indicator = 0.48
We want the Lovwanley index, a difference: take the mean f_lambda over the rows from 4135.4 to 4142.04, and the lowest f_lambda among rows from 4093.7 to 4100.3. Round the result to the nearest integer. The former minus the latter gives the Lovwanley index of 3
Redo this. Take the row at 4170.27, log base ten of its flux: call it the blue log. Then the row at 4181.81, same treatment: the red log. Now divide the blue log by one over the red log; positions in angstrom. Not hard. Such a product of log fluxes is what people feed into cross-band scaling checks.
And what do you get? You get 1.68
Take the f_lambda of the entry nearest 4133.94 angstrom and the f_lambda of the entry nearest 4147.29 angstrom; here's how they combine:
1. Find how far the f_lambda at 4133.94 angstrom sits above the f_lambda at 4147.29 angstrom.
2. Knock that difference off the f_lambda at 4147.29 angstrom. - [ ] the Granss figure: 20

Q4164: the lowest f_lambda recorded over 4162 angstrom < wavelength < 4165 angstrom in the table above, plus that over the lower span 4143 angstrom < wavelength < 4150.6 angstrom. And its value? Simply 33.5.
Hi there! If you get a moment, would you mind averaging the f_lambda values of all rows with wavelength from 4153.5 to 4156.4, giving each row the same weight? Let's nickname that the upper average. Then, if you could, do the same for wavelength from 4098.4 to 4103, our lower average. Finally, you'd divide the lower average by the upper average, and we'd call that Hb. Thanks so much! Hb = 0.91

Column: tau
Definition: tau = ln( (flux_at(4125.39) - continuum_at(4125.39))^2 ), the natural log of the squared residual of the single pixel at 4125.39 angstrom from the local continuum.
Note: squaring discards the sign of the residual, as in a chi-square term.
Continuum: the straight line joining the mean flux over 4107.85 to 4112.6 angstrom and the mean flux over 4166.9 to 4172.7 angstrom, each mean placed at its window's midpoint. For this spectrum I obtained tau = 1.5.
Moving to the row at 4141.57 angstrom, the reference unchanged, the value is 0.3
